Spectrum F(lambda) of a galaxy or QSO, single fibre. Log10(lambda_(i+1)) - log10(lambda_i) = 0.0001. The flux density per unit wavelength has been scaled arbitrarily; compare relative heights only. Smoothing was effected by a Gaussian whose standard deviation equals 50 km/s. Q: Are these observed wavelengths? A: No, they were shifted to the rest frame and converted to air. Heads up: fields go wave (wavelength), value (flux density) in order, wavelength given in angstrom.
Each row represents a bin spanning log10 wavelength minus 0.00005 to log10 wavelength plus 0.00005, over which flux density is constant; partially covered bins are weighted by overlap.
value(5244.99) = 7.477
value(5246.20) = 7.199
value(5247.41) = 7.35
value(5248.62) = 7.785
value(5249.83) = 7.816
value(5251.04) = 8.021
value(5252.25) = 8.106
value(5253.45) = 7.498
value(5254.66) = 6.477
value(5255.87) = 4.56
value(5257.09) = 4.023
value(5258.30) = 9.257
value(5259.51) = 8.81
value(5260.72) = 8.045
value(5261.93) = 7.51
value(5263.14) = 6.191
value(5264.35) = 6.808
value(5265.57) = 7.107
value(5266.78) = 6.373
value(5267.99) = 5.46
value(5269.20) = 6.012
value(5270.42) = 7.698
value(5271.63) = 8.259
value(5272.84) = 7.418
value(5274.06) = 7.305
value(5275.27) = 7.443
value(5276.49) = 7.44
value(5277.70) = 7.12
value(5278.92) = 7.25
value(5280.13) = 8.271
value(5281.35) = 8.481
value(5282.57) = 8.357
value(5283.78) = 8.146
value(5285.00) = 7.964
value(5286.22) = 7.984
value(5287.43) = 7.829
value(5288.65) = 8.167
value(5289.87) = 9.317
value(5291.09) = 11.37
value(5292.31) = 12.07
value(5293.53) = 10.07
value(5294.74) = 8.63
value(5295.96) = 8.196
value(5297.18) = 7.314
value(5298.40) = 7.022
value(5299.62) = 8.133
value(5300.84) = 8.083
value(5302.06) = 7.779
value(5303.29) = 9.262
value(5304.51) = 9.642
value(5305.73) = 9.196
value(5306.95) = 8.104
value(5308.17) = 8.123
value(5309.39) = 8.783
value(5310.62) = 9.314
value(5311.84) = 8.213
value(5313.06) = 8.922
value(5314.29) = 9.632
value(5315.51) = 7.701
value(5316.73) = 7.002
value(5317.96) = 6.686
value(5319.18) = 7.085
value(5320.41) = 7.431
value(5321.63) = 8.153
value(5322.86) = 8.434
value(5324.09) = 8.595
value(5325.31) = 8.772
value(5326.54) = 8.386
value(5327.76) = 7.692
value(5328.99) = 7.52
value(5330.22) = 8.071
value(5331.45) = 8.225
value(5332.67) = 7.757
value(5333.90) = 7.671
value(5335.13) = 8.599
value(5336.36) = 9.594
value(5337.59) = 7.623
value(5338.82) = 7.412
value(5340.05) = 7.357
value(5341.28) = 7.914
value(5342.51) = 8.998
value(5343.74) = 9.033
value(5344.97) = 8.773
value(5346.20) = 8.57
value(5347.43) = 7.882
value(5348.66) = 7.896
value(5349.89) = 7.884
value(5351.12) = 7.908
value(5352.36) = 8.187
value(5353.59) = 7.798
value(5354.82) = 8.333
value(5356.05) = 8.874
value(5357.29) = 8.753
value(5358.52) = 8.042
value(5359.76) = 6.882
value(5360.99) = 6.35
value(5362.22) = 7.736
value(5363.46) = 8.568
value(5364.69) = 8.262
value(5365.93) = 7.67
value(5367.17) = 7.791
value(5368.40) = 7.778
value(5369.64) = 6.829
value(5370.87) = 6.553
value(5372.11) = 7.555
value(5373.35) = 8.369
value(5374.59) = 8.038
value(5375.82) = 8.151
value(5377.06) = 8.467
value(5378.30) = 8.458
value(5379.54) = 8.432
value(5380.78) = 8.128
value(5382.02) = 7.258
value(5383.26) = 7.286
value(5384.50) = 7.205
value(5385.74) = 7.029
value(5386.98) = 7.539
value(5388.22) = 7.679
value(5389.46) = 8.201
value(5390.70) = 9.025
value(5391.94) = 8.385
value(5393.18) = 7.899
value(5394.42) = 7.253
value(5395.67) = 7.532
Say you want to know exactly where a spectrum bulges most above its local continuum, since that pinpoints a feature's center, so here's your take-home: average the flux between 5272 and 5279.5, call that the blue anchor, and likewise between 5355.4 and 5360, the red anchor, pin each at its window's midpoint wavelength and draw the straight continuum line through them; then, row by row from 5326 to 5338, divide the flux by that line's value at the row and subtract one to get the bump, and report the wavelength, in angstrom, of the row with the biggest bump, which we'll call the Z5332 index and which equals 5336.36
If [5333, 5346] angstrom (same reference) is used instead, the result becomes 5336.36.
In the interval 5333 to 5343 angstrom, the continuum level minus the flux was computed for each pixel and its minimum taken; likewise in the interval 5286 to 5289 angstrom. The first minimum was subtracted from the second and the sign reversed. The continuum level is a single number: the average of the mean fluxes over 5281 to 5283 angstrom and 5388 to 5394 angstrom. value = -1.4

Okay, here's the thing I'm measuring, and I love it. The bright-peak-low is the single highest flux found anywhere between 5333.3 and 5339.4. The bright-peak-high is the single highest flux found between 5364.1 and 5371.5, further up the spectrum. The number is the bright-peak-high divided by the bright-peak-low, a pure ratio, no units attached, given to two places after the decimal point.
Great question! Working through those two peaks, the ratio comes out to 0.86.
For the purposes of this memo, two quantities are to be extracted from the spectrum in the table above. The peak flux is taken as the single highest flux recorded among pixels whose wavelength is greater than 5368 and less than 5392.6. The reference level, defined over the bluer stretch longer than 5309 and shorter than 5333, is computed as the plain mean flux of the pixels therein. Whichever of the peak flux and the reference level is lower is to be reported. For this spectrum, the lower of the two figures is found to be 8.12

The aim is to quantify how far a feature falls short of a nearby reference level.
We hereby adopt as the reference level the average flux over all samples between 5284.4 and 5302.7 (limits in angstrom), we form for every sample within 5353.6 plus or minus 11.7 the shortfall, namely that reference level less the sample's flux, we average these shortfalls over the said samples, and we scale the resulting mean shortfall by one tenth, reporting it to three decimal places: 0.052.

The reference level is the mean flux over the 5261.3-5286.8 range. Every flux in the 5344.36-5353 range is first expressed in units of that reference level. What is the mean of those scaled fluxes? 1.11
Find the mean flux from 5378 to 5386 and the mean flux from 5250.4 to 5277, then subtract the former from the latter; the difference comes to -0.60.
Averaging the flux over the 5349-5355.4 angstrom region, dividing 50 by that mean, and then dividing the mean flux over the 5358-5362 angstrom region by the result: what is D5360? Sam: 1.14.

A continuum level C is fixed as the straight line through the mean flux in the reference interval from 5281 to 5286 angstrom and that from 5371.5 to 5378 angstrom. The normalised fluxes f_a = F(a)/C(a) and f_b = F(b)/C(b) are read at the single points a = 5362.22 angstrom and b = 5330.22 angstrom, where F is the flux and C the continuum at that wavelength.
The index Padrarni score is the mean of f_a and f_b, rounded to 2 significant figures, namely 0.97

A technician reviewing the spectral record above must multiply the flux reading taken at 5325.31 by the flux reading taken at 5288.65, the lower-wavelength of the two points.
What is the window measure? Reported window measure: 72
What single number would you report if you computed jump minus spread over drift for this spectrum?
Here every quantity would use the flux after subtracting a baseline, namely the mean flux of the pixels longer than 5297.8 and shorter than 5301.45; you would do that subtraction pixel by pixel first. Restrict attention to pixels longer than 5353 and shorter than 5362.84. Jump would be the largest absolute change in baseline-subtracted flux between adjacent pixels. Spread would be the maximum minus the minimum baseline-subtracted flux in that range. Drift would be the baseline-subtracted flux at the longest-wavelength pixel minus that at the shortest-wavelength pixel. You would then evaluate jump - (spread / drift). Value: 42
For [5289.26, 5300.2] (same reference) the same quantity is 6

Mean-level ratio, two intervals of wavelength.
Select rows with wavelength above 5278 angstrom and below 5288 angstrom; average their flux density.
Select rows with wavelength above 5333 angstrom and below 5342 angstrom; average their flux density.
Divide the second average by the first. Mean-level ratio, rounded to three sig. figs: 1.00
